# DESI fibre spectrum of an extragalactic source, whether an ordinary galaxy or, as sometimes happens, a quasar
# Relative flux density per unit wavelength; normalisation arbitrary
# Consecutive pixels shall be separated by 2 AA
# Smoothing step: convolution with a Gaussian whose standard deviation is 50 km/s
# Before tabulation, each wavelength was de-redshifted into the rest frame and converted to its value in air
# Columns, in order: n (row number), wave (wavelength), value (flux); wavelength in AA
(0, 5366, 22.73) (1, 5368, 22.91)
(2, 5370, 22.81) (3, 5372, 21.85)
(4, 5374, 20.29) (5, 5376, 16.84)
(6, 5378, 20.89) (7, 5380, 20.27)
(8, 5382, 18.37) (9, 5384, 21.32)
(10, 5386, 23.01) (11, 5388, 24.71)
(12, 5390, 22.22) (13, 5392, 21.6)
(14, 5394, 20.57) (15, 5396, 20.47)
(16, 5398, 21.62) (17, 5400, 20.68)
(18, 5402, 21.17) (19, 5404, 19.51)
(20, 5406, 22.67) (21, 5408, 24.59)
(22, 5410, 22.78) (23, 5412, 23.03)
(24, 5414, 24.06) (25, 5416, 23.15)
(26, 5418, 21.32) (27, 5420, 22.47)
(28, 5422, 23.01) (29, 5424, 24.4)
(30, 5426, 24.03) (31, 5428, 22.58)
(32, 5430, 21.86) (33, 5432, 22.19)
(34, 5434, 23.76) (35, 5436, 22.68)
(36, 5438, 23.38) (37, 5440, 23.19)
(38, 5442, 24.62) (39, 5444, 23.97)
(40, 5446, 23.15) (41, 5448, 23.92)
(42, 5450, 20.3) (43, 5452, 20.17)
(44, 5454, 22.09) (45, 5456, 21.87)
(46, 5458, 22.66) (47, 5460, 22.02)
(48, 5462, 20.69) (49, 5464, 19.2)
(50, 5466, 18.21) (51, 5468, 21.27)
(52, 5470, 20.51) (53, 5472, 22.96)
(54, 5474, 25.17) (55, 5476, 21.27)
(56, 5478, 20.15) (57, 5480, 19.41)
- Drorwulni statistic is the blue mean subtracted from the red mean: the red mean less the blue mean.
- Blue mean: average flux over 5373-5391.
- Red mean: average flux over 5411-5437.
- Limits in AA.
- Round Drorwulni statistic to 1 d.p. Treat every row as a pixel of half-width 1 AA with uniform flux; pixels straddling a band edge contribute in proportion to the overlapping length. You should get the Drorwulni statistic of 2.1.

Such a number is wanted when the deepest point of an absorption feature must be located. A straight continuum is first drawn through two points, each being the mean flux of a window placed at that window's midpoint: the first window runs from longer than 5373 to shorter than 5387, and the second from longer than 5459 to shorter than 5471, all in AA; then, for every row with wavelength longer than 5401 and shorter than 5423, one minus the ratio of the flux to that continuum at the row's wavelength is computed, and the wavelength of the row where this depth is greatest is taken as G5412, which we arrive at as 5404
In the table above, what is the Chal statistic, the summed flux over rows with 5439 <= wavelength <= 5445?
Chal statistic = 72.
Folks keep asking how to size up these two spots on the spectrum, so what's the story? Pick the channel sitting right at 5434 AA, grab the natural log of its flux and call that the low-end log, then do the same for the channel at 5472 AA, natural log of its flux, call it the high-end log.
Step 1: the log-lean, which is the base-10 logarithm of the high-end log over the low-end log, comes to -0.005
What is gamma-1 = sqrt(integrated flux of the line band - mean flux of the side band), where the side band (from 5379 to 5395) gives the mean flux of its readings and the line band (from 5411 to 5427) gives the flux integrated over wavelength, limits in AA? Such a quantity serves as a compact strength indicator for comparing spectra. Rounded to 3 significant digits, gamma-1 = 18.7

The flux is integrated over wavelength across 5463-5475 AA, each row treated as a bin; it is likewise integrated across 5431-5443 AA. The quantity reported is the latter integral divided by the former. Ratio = 1.10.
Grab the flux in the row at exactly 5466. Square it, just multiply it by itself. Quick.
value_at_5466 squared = 332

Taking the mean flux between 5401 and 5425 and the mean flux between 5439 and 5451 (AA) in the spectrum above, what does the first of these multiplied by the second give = 526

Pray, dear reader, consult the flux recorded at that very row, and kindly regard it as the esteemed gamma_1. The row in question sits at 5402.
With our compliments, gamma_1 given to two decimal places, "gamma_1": 21.17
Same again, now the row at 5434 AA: 23.76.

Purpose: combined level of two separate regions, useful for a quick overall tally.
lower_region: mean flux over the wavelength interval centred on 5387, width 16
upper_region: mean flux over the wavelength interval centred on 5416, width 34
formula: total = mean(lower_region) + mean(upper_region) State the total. 44.1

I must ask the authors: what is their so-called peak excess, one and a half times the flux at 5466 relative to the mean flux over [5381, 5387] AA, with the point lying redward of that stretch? 1.31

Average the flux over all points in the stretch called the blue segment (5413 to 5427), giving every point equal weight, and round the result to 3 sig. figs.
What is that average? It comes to 23.2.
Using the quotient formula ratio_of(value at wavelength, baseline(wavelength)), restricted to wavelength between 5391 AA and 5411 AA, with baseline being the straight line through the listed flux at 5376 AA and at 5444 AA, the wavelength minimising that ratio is 5404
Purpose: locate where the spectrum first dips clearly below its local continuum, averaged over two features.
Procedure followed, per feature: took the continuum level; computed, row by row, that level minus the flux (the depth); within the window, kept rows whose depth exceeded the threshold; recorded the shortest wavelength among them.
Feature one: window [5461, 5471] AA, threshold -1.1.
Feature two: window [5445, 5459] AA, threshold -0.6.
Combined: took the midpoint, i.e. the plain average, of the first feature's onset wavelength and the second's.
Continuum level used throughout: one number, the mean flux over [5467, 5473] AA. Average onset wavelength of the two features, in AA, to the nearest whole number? 5456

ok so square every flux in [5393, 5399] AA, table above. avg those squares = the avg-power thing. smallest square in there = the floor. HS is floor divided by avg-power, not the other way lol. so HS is 0.960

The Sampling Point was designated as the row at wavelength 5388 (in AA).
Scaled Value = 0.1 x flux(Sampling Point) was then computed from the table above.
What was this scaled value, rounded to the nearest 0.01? 2.47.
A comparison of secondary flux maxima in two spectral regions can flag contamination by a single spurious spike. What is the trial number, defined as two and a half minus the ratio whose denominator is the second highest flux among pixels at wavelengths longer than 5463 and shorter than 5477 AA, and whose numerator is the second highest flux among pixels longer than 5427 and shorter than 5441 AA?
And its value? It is 1.48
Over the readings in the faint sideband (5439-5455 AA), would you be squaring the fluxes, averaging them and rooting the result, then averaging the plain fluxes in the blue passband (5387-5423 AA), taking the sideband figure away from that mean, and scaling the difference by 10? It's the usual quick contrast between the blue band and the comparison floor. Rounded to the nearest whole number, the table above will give -5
